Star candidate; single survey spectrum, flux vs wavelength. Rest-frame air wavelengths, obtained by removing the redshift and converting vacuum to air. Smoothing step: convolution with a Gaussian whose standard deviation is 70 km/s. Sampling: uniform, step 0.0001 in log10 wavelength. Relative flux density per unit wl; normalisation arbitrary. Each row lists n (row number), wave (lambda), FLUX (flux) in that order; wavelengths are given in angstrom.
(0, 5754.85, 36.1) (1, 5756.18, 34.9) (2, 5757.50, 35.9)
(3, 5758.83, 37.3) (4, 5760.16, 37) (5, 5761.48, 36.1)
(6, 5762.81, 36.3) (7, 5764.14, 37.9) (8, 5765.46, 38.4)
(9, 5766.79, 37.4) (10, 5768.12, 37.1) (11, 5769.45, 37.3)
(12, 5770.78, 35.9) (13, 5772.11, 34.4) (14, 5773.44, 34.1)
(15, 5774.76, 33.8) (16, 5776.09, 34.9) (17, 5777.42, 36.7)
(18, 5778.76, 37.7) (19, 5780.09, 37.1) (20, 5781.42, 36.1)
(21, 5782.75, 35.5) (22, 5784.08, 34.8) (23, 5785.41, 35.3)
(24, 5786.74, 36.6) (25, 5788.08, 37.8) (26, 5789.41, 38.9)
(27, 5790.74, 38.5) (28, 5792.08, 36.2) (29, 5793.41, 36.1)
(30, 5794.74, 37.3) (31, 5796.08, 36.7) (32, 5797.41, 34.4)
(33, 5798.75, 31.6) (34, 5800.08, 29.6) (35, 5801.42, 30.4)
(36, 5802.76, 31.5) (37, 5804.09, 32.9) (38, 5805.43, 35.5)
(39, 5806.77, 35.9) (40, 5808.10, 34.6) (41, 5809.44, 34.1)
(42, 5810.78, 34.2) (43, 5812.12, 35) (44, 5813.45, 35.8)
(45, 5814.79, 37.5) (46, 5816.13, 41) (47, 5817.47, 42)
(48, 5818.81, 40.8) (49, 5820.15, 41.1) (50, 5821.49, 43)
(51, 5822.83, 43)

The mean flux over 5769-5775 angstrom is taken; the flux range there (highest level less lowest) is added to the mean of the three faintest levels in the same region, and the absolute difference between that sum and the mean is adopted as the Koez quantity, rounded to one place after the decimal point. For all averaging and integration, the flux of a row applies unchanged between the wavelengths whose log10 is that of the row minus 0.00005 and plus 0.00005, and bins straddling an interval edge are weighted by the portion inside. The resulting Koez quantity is 2.5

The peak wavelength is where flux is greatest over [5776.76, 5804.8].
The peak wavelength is 5789.41 angstrom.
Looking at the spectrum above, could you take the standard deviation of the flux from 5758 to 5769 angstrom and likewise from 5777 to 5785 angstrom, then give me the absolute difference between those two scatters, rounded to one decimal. 0.3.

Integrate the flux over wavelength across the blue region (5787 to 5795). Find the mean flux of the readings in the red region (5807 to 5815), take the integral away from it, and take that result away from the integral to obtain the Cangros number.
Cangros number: 564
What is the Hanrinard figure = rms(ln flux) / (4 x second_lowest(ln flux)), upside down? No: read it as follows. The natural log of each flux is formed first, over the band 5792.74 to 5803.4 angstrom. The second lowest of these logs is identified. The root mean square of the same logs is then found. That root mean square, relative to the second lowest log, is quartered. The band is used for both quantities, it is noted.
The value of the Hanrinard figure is 0.2568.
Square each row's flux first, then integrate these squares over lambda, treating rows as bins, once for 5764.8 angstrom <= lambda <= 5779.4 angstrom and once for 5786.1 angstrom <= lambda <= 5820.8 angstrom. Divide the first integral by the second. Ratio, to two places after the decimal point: 0.42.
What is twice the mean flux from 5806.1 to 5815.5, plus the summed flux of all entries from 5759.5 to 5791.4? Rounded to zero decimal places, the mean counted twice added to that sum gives 946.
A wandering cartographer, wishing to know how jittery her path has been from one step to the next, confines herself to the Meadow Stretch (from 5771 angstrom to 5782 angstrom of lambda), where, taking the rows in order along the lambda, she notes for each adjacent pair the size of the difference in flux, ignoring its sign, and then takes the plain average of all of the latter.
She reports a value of 0.87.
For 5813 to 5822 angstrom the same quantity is 1.60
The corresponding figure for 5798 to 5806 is 1.58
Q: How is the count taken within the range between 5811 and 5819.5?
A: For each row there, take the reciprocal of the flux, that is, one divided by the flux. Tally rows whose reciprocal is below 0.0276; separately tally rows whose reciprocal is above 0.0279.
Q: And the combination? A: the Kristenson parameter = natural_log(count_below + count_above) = 1.79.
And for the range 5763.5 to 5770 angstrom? 1.61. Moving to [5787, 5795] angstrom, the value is 1.39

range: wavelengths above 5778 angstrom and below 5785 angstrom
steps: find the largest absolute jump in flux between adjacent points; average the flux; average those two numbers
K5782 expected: 18.6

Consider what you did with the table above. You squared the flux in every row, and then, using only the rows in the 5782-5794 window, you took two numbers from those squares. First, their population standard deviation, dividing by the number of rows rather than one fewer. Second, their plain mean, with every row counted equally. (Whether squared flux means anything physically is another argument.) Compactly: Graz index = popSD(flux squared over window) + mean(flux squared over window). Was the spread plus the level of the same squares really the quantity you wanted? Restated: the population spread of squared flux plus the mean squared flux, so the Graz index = 1445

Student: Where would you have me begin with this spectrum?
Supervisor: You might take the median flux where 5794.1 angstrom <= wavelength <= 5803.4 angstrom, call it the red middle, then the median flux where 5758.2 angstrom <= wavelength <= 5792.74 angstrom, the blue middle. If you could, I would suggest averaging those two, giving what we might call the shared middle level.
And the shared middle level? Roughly 34.1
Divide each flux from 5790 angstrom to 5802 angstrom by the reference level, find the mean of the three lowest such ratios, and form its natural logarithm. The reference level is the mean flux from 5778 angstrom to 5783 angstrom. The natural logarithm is -0.18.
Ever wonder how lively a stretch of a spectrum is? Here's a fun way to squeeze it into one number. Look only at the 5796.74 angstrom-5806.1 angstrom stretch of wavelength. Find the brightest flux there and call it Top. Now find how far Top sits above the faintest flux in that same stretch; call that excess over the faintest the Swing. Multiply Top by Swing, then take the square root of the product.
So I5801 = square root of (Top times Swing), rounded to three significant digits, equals 14.5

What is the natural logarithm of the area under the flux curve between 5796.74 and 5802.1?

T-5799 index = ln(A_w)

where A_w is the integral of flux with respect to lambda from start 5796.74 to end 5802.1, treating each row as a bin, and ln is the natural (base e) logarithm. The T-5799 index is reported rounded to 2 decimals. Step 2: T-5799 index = 5.13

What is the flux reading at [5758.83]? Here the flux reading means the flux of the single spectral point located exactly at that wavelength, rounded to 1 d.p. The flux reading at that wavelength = 37.3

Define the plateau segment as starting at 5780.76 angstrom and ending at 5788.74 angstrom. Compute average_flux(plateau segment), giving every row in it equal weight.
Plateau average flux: 36.0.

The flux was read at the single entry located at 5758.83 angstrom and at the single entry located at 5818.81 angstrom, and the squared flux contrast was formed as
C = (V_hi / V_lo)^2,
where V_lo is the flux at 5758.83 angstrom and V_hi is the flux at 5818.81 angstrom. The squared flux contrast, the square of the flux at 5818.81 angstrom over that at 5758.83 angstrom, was 1.20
